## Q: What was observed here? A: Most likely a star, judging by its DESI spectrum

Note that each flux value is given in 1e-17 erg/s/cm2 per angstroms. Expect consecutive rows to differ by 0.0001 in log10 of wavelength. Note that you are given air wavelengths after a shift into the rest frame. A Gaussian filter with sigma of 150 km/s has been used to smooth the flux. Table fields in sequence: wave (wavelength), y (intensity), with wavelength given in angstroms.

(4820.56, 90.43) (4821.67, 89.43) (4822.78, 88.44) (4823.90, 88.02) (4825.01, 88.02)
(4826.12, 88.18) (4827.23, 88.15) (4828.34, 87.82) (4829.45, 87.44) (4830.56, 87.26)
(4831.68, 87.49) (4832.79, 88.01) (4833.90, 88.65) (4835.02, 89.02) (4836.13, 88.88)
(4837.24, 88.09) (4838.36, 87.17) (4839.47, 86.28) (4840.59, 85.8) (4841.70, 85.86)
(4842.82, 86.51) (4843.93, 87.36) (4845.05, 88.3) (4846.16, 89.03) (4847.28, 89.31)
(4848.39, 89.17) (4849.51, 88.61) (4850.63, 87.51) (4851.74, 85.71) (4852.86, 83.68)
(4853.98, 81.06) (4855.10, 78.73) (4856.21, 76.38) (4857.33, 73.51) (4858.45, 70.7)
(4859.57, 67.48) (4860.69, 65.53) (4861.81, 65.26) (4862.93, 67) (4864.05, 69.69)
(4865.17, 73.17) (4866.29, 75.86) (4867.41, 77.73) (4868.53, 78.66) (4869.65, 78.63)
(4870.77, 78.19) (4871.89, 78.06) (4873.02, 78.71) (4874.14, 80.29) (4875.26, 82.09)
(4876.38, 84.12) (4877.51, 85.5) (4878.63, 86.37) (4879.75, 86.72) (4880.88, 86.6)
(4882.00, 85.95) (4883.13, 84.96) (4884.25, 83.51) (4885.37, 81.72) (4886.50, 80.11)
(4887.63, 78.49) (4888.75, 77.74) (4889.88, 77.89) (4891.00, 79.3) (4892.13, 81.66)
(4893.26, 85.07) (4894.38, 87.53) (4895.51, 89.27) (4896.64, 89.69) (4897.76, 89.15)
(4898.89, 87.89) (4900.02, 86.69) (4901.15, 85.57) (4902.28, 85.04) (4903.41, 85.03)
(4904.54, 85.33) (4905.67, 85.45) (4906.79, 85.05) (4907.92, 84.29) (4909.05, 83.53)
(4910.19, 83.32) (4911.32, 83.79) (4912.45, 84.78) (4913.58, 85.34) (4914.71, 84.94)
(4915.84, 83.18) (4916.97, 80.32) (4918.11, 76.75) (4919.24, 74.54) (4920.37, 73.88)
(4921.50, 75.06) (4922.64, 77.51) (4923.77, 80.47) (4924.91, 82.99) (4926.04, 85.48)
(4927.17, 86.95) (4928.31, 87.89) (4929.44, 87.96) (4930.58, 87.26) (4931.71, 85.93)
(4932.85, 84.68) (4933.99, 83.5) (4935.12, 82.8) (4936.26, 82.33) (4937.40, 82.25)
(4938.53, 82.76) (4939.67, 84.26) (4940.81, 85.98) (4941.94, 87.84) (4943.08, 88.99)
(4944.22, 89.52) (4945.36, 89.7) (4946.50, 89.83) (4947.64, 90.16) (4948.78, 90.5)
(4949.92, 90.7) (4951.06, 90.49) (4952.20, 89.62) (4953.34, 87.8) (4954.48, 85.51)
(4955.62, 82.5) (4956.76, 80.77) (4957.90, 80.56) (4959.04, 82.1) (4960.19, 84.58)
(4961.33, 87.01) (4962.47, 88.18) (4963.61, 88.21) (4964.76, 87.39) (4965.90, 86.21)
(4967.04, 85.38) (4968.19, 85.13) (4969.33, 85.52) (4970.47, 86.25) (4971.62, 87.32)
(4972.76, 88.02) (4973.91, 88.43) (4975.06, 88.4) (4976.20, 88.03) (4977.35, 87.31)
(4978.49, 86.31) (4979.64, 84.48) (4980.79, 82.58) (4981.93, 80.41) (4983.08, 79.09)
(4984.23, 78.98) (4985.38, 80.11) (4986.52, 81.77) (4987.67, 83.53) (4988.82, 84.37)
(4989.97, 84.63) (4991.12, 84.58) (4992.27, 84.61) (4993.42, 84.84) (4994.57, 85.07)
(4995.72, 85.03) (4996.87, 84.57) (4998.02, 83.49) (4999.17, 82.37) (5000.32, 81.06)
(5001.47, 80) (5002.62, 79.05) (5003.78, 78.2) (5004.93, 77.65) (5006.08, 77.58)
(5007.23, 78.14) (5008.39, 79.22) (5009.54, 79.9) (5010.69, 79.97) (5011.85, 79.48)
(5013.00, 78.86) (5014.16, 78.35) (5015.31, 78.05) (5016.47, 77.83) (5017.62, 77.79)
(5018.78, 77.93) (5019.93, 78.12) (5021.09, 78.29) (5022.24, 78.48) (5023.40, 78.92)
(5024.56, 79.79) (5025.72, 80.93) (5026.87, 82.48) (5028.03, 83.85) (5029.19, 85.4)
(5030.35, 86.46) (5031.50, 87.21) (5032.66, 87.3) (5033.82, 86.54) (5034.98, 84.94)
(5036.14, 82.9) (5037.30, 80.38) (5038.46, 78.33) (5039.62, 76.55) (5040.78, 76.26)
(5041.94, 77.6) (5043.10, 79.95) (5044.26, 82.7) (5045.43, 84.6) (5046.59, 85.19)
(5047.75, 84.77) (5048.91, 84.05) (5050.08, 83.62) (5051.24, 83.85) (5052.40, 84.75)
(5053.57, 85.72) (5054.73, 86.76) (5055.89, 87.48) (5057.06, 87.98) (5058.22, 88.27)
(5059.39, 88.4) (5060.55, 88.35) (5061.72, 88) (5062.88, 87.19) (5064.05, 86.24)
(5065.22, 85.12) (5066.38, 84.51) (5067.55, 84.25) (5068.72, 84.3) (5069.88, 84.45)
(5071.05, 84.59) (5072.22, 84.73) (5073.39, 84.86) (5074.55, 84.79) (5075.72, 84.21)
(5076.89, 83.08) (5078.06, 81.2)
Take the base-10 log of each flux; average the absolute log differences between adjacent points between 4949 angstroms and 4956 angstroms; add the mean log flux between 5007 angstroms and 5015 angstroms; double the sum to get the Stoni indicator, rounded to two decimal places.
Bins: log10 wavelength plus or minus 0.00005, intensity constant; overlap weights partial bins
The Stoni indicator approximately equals 3.81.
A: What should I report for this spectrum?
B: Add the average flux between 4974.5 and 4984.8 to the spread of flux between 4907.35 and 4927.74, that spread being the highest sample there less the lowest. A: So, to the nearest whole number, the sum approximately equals 97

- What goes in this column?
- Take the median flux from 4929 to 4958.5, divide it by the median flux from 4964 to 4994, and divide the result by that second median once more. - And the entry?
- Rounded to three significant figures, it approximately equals 0.0120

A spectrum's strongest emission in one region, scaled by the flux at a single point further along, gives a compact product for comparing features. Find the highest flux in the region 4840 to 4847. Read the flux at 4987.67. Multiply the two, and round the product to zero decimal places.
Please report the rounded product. 7437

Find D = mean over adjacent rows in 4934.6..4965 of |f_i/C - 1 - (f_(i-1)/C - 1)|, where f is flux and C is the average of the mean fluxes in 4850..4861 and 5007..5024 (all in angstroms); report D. 0.0136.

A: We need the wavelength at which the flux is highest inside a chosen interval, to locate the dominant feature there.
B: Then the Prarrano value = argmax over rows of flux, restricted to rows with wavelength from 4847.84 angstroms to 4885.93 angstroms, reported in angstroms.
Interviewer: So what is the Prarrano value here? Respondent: 4848.39 angstroms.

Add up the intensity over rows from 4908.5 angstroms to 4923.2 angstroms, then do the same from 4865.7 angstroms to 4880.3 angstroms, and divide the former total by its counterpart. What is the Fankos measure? 1.00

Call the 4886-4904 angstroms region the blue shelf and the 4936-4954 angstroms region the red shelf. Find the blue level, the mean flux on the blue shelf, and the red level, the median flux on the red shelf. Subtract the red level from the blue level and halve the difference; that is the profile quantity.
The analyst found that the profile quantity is -2.6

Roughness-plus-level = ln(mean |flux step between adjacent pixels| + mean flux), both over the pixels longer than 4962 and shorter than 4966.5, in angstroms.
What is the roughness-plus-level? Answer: 4.48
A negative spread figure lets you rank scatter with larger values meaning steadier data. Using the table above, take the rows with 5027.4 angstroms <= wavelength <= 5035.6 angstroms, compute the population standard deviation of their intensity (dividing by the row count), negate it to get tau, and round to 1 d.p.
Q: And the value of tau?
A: -1.2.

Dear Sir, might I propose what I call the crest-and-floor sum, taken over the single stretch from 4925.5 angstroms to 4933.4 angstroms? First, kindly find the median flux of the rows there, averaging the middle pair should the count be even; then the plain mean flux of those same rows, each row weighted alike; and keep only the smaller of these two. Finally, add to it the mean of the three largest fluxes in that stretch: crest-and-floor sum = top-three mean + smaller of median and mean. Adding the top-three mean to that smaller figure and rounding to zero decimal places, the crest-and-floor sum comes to 174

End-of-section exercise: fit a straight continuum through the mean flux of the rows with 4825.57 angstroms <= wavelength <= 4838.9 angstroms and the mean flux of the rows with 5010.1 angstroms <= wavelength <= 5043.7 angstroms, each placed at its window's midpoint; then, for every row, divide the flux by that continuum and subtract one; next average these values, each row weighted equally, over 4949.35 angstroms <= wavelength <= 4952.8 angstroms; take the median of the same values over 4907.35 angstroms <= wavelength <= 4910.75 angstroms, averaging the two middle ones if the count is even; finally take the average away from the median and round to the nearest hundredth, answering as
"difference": -0.10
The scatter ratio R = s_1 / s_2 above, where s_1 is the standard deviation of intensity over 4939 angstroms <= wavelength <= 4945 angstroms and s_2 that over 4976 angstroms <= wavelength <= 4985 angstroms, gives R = 0.6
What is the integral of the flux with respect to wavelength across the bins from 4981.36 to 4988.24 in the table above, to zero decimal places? 555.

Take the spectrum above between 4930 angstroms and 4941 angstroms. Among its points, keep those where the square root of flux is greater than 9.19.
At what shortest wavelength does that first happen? 4930.58 angstroms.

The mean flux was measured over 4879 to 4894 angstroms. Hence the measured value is 82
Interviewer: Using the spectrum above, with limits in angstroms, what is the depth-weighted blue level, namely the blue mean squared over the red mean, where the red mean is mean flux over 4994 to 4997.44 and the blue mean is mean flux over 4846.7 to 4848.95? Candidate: 94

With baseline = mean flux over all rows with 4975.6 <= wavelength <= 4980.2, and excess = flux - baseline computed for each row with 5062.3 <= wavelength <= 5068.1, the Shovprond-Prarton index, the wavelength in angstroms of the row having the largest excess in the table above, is 5062.88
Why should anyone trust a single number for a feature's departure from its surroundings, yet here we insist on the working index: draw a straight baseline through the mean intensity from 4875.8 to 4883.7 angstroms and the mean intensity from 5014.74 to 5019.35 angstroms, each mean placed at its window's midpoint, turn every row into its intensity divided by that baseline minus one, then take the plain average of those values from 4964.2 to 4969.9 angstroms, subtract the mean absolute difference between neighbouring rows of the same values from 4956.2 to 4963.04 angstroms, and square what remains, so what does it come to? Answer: 0.0020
